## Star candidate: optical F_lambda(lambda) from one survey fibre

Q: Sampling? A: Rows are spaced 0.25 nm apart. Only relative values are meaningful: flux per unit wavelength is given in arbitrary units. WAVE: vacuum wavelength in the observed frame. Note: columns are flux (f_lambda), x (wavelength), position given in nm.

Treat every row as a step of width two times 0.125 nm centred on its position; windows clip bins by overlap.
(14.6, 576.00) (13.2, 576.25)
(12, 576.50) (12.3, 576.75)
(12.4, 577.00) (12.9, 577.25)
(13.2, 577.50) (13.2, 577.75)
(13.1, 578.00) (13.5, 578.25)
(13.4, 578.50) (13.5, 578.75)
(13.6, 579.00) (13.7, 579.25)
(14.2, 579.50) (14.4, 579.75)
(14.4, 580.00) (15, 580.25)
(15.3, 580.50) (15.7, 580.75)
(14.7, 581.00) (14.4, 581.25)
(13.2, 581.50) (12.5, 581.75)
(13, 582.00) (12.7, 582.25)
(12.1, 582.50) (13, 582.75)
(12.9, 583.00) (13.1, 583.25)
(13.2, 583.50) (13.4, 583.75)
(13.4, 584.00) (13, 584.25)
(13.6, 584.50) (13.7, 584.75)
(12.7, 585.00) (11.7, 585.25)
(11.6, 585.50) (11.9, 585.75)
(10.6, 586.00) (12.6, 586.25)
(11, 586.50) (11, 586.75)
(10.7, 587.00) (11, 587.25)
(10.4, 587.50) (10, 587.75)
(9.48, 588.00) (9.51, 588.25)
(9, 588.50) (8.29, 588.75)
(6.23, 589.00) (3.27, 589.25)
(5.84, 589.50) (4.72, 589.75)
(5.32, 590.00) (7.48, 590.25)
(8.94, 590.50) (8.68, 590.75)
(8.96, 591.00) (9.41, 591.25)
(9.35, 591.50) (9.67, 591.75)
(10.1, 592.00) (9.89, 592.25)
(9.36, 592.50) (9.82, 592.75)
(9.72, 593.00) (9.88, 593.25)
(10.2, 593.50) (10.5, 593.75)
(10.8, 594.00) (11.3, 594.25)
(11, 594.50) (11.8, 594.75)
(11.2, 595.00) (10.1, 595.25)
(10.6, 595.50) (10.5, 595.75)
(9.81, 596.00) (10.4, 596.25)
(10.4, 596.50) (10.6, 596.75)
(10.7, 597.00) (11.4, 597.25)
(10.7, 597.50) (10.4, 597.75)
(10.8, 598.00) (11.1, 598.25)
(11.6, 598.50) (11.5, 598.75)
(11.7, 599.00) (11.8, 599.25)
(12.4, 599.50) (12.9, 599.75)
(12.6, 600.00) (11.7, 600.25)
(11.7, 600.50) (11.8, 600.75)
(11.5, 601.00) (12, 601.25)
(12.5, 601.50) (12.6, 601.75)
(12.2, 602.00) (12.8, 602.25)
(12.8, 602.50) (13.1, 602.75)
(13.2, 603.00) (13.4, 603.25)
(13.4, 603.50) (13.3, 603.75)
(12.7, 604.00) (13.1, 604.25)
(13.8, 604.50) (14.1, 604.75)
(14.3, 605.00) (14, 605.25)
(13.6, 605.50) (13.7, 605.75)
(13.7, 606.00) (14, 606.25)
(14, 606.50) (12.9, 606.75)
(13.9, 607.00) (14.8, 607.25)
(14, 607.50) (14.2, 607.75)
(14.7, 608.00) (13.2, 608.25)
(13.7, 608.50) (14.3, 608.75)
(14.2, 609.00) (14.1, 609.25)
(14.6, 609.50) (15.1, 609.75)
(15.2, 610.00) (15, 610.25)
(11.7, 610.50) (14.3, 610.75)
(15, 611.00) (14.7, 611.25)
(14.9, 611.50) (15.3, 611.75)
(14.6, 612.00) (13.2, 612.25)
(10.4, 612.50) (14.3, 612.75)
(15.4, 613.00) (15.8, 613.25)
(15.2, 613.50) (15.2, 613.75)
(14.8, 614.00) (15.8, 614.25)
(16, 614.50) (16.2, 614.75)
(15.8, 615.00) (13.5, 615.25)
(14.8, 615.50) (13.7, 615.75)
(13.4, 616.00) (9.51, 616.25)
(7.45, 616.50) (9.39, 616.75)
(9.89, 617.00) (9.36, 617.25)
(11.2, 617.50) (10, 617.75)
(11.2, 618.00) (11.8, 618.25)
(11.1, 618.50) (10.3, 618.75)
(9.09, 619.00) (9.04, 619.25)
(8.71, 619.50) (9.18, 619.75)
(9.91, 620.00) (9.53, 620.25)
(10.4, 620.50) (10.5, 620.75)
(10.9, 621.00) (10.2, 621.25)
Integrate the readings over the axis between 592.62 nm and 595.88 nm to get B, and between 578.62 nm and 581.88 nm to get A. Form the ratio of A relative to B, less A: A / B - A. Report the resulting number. -45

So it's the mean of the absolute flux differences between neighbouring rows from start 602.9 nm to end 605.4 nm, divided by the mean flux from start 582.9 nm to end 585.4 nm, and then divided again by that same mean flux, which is 0.0018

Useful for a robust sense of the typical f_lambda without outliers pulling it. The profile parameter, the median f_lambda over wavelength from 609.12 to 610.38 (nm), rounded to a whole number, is 15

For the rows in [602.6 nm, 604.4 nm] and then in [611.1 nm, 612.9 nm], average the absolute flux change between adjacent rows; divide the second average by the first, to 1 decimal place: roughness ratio 6.7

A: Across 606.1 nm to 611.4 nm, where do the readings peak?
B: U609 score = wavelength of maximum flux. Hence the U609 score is 610.00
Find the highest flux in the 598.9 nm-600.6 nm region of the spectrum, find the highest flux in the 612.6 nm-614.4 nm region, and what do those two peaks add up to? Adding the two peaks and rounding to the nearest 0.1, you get 28.7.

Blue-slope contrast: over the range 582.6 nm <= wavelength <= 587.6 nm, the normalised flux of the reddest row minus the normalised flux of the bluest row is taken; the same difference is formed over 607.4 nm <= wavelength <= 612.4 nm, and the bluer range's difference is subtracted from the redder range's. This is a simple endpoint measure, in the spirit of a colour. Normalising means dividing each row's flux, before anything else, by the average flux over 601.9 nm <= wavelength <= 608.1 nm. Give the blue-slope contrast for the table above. 0.13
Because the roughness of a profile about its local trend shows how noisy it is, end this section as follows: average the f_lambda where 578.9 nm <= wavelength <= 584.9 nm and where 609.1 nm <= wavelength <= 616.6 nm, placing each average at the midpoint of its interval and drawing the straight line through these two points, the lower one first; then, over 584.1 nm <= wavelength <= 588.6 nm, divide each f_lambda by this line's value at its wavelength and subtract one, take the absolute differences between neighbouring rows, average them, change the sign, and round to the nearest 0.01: -0.05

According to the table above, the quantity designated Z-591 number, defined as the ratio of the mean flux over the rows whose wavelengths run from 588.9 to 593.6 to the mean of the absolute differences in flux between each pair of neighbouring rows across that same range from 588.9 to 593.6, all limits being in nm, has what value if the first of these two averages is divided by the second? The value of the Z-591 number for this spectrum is 10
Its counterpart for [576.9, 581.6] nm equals 40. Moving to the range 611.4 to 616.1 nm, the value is 14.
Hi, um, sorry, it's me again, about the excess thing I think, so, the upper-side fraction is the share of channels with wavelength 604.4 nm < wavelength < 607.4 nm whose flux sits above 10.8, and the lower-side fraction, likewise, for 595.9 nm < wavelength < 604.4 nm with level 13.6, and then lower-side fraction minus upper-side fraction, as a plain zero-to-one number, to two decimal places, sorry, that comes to -1.00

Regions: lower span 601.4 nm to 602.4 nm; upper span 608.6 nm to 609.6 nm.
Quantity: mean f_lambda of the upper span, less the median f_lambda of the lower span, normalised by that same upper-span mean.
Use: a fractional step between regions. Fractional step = 0.12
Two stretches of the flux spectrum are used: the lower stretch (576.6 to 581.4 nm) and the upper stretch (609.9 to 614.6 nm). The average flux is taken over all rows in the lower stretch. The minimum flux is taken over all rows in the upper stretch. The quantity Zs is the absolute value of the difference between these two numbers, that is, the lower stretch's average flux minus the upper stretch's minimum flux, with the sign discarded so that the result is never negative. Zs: 3.4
